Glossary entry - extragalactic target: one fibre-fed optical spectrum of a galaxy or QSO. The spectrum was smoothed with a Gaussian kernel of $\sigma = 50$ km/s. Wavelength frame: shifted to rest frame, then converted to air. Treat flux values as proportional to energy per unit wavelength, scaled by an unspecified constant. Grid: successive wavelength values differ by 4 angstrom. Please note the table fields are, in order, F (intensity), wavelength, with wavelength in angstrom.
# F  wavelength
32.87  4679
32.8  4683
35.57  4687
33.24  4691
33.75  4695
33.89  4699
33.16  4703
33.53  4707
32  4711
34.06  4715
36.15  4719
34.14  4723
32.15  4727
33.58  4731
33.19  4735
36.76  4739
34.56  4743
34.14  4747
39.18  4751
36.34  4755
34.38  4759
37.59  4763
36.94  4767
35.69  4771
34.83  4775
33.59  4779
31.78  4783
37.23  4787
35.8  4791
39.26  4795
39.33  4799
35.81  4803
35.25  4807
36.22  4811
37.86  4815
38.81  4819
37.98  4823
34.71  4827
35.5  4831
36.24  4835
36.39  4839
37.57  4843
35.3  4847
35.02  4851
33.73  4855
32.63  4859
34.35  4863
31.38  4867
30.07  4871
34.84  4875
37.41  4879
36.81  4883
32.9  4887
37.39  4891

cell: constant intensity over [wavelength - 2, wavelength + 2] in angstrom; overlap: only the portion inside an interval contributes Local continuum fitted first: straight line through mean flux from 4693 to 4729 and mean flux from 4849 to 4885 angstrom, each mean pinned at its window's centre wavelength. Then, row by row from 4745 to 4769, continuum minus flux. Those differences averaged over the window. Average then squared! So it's 7.1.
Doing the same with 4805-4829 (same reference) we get 8.4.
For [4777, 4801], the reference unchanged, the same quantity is 5.4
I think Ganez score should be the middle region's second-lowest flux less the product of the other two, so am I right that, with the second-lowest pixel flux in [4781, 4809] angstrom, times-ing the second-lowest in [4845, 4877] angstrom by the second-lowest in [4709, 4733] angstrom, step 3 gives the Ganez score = -974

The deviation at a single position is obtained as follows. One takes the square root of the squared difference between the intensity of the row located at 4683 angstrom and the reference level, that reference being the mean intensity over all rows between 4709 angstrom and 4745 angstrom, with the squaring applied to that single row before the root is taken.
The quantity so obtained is 1.3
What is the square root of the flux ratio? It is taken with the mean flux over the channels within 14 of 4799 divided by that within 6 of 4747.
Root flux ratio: 1.01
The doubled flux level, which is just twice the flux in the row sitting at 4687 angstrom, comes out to 71.1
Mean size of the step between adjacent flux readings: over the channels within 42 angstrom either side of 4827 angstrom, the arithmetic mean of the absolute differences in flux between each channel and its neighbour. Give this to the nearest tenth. 1.5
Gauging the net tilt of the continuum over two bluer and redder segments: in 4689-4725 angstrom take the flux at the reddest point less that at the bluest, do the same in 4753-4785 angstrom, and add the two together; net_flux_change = -4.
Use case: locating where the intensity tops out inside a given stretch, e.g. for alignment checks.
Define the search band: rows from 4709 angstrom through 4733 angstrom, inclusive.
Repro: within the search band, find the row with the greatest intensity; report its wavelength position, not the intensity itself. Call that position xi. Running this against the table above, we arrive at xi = 4719 angstrom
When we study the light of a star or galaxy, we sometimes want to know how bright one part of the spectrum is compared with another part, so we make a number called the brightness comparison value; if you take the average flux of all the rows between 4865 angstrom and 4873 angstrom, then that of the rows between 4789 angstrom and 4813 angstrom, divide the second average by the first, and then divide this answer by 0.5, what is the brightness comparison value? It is 2.40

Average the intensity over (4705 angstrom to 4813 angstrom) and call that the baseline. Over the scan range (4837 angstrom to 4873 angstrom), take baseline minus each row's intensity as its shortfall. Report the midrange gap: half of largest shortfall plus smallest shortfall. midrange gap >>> 1.5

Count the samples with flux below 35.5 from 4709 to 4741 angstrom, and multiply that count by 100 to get 600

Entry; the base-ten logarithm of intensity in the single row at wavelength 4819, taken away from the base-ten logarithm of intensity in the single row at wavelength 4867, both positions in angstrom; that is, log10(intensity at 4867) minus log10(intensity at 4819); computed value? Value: -0.09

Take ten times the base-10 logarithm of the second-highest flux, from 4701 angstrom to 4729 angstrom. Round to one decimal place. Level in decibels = 15.3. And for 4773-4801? 15.9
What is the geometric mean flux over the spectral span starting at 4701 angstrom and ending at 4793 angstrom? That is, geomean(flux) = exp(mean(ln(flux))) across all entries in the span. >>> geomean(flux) 34.8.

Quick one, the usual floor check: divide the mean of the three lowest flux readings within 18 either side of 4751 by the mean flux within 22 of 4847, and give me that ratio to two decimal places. 0.97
